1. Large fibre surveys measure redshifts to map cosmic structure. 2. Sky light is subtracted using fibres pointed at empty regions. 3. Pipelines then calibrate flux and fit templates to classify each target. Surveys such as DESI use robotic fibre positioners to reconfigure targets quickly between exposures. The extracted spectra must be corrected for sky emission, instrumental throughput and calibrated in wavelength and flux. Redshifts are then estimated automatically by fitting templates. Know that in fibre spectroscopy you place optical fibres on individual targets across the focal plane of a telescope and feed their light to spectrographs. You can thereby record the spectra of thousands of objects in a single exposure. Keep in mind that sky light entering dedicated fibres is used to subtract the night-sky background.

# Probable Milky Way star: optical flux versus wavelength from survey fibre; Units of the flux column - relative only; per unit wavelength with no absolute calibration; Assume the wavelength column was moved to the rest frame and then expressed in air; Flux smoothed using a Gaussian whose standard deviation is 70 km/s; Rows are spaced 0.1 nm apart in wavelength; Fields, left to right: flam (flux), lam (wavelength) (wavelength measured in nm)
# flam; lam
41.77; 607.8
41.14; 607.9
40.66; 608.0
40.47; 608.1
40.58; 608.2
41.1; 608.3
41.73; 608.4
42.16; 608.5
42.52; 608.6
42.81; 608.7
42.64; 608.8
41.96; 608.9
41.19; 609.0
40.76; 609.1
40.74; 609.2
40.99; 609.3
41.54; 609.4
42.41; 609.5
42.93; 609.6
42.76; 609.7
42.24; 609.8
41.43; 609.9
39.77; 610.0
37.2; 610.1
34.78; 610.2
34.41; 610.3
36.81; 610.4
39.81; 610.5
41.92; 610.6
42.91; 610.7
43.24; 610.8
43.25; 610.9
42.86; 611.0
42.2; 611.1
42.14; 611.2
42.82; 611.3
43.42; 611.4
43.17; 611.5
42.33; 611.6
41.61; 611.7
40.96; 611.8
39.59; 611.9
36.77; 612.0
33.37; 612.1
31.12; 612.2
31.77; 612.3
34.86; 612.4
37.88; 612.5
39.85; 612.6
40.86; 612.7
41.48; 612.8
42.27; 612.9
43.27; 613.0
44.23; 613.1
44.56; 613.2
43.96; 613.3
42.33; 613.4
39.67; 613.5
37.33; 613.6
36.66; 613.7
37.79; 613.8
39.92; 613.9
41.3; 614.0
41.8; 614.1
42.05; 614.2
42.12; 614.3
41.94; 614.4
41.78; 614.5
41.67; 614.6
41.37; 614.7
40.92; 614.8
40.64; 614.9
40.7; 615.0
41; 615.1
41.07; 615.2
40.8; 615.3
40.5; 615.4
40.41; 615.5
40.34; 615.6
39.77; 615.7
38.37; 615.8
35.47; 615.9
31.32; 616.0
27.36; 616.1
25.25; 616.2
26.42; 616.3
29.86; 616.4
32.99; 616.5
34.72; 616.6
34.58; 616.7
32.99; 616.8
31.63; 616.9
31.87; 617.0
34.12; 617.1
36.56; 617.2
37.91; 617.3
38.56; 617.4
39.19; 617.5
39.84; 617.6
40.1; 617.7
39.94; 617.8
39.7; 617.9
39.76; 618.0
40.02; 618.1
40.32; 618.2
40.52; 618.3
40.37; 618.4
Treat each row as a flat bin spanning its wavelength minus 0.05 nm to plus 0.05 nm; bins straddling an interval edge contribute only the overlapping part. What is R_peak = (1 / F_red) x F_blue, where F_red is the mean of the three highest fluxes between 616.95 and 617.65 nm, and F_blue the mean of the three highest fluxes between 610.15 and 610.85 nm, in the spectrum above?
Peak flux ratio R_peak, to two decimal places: 1.09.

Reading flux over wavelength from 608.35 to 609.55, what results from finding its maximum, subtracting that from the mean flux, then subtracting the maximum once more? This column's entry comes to -43.8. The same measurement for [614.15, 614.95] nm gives -42.7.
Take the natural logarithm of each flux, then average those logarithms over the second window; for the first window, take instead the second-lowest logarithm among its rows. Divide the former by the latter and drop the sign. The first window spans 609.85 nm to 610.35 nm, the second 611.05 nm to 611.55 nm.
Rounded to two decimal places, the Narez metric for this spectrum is 1.06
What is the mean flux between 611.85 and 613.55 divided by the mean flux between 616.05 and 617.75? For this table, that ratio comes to 1.16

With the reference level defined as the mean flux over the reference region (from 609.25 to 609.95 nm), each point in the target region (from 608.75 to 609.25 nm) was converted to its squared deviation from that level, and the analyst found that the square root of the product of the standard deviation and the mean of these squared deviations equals 1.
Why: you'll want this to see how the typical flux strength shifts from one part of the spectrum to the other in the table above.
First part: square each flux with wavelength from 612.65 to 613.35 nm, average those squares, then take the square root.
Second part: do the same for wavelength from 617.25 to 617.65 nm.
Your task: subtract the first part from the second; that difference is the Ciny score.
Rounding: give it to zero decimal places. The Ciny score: -4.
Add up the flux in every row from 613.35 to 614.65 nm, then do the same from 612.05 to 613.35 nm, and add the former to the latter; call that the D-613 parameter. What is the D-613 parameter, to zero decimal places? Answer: 1036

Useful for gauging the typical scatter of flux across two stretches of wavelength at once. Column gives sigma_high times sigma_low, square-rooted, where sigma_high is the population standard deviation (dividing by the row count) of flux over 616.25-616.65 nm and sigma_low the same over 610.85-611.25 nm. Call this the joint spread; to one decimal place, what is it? 1.2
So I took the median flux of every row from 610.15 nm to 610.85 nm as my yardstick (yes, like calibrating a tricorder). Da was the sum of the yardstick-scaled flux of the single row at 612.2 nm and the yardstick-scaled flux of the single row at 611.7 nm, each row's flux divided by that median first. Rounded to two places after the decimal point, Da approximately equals 1.83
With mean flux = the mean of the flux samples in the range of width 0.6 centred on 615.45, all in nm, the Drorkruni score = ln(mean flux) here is 3.70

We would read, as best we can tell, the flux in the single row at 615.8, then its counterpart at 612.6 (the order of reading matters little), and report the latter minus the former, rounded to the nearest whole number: 1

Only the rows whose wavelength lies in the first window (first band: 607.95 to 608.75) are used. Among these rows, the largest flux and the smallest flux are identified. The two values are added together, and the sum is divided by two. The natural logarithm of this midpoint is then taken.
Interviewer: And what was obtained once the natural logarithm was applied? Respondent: 3.73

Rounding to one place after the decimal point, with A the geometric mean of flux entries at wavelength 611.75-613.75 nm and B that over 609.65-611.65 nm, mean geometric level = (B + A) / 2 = 39.9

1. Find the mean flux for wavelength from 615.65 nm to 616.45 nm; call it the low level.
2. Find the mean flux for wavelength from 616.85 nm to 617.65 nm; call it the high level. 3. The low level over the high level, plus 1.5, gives 2.38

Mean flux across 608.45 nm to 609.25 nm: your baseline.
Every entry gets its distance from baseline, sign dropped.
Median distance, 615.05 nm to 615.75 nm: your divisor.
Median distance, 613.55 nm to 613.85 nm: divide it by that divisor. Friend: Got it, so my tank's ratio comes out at 3.4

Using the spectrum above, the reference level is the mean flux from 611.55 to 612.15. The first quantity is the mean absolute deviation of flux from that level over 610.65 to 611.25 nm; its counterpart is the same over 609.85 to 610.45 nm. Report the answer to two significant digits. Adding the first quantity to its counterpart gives 6.4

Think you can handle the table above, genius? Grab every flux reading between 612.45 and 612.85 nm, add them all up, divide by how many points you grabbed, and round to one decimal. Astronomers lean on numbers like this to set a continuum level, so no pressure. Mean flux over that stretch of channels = 40.0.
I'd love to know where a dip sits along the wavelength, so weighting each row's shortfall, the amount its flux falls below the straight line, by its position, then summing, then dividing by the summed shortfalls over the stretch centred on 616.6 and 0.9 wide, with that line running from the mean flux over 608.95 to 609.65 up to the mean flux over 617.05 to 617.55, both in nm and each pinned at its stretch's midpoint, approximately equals 616.51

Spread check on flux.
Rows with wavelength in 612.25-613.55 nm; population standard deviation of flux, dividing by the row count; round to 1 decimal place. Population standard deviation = 3.7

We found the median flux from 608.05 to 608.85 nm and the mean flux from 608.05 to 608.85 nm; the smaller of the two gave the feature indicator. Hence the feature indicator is 41.8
